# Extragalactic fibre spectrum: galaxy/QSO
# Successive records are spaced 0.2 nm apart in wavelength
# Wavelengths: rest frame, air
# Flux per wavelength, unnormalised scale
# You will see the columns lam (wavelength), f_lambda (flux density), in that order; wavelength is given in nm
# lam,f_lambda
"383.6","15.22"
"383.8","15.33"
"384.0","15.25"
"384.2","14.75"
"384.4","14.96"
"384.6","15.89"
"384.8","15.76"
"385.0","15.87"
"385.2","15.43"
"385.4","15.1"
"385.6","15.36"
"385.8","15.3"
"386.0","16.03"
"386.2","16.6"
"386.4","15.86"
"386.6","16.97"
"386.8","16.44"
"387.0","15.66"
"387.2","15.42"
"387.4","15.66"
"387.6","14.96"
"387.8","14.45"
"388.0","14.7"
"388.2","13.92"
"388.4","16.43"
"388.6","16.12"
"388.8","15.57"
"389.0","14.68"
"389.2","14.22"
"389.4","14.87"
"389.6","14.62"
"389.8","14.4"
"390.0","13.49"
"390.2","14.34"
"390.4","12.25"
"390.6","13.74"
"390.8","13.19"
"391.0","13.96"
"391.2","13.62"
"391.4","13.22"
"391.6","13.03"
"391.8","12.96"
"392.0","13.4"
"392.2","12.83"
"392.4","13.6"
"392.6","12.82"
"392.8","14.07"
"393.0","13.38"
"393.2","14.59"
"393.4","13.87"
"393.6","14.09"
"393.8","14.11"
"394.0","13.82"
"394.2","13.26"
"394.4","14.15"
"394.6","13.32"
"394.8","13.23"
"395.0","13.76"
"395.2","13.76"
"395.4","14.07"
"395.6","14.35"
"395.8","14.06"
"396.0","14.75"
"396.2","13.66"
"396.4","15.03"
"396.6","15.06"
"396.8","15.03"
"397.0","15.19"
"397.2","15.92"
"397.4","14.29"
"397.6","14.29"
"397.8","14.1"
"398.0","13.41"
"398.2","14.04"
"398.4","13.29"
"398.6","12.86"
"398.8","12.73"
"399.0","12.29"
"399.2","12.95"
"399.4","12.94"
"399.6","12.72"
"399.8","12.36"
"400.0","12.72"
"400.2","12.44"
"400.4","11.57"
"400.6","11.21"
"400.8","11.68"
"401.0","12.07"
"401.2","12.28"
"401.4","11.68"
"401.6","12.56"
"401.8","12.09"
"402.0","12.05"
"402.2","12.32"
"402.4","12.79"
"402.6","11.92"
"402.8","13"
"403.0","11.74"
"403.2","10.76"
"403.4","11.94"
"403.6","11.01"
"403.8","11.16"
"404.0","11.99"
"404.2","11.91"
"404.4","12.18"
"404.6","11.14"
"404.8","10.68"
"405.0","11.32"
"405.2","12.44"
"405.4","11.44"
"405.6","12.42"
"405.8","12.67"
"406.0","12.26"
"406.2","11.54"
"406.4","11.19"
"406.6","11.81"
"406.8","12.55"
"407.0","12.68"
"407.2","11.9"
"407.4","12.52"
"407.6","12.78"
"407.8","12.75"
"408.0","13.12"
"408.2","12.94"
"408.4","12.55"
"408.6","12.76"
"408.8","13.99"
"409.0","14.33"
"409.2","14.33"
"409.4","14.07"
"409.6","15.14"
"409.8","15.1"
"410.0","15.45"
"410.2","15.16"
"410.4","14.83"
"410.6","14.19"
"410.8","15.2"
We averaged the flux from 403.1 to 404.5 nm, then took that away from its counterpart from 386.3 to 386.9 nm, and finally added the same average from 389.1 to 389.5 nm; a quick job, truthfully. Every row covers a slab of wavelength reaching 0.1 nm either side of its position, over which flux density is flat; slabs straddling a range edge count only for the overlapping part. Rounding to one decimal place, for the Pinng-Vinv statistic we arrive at 19.4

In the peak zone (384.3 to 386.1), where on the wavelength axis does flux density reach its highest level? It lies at 386.0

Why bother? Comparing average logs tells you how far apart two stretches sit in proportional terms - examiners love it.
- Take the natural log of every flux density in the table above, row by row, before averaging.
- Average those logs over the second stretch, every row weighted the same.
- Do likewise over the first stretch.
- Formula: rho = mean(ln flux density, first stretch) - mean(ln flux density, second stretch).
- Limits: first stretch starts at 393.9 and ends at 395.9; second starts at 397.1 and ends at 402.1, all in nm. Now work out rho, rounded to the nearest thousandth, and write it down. 0.075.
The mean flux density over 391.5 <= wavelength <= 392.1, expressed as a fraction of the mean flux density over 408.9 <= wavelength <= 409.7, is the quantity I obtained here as 0.91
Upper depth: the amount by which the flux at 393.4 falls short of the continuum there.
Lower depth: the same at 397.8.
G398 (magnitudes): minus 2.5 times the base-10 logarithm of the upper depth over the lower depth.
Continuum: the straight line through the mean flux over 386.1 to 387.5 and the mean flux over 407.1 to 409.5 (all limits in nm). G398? -1.1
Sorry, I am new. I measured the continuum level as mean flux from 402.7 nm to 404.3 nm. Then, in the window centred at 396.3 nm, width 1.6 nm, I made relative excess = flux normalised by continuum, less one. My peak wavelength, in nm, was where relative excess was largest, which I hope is 397.0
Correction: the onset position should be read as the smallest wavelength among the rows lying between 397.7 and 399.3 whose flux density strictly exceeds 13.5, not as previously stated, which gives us 397.8 nm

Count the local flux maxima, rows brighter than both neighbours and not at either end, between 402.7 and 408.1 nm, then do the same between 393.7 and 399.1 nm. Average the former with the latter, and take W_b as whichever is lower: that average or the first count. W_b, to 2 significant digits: 6.5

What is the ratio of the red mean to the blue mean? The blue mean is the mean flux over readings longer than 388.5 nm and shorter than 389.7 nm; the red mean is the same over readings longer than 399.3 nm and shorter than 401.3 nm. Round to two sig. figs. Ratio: 0.81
